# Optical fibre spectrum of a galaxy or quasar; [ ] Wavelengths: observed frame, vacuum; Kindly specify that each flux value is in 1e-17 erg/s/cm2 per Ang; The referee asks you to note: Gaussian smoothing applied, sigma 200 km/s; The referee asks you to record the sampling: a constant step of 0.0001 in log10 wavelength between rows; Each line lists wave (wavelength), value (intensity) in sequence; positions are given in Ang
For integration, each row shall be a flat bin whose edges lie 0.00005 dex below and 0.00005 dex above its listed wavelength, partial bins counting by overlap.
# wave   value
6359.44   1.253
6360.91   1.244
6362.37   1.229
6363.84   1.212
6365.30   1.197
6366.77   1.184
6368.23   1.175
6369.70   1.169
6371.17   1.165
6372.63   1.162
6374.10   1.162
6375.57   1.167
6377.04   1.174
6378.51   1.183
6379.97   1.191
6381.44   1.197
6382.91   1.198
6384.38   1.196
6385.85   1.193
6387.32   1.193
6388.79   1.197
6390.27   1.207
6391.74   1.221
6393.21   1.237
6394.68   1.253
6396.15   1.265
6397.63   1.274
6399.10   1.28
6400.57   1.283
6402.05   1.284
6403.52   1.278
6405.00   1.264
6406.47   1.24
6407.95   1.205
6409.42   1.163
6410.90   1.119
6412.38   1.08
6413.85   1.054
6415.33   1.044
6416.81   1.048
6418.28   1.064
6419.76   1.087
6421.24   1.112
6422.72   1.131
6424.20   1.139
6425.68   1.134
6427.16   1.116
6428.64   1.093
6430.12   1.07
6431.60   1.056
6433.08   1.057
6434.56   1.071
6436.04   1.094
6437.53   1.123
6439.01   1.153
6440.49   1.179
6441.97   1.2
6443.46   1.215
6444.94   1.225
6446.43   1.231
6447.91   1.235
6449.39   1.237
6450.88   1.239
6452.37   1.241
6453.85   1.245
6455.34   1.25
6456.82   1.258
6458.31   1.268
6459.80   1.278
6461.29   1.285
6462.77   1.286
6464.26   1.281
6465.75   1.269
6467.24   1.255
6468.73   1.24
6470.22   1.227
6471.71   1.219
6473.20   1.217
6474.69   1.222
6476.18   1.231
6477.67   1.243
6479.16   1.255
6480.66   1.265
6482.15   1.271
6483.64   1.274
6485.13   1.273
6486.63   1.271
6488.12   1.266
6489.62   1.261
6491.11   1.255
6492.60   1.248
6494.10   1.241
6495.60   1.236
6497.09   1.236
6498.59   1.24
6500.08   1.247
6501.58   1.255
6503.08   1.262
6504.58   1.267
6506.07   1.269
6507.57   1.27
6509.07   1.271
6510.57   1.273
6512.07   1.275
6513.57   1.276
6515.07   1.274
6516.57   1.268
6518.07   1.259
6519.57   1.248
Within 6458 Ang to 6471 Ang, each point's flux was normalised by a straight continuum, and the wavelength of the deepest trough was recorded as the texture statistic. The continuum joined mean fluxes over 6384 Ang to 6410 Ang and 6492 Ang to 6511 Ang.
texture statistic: 6470.22 Ang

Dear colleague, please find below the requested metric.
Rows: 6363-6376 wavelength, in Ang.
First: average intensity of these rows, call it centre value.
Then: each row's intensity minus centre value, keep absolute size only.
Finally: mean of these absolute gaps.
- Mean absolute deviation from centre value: 0.014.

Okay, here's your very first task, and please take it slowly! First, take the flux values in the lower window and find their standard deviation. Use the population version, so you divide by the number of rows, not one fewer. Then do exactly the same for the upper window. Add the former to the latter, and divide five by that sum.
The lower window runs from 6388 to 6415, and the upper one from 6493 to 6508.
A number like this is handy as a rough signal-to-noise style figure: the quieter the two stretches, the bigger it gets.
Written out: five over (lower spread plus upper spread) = 61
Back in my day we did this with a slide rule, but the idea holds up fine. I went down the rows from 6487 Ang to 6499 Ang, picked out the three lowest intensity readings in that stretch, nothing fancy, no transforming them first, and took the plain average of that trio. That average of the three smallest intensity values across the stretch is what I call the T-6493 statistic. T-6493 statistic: 1.24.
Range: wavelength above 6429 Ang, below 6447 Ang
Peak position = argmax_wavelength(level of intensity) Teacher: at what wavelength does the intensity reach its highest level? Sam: 6446.43 Ang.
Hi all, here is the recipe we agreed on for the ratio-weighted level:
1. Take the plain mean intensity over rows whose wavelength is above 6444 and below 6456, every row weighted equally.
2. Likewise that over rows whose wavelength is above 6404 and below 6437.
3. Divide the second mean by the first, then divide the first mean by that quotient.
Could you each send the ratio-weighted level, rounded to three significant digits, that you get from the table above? 1.38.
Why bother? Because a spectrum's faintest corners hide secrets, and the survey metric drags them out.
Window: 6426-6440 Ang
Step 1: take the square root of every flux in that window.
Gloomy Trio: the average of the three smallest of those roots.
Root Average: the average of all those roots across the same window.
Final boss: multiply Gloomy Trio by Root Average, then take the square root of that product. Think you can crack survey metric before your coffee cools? 1.04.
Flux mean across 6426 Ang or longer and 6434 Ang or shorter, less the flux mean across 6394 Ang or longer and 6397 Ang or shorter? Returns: -0.18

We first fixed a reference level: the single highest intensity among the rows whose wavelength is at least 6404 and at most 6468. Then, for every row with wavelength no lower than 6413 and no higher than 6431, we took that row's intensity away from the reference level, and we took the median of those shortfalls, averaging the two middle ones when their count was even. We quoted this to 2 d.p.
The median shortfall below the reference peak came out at 0.20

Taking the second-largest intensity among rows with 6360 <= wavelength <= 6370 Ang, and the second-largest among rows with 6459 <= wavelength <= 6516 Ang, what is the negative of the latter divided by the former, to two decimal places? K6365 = -1.05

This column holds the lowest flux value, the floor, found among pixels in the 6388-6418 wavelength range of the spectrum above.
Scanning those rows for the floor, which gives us 1.044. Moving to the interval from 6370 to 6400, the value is 1.162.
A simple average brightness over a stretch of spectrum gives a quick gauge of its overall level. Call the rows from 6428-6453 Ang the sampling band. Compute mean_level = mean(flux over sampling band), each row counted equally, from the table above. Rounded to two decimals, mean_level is 1.16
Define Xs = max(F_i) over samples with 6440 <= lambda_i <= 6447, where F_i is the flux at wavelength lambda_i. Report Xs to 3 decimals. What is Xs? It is 1.231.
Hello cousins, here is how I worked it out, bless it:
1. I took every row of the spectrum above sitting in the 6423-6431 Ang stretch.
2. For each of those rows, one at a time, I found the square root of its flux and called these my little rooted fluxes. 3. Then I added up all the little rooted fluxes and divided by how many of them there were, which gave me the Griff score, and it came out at 1.05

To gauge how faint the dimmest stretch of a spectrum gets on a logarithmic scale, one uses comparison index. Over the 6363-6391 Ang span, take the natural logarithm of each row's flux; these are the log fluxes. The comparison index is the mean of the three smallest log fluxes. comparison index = 0.15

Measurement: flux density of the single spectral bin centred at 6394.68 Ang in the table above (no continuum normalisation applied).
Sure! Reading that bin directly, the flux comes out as 1.253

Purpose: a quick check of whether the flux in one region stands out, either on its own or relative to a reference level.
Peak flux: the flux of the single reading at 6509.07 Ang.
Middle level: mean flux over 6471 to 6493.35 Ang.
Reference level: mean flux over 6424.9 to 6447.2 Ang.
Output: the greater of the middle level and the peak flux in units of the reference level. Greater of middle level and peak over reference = 1.25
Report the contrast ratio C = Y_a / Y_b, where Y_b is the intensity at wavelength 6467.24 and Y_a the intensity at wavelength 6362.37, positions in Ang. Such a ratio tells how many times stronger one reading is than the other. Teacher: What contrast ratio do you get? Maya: 0.98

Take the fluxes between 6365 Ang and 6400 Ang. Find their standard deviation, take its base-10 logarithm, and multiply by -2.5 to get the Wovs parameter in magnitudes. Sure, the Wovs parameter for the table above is 3.6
